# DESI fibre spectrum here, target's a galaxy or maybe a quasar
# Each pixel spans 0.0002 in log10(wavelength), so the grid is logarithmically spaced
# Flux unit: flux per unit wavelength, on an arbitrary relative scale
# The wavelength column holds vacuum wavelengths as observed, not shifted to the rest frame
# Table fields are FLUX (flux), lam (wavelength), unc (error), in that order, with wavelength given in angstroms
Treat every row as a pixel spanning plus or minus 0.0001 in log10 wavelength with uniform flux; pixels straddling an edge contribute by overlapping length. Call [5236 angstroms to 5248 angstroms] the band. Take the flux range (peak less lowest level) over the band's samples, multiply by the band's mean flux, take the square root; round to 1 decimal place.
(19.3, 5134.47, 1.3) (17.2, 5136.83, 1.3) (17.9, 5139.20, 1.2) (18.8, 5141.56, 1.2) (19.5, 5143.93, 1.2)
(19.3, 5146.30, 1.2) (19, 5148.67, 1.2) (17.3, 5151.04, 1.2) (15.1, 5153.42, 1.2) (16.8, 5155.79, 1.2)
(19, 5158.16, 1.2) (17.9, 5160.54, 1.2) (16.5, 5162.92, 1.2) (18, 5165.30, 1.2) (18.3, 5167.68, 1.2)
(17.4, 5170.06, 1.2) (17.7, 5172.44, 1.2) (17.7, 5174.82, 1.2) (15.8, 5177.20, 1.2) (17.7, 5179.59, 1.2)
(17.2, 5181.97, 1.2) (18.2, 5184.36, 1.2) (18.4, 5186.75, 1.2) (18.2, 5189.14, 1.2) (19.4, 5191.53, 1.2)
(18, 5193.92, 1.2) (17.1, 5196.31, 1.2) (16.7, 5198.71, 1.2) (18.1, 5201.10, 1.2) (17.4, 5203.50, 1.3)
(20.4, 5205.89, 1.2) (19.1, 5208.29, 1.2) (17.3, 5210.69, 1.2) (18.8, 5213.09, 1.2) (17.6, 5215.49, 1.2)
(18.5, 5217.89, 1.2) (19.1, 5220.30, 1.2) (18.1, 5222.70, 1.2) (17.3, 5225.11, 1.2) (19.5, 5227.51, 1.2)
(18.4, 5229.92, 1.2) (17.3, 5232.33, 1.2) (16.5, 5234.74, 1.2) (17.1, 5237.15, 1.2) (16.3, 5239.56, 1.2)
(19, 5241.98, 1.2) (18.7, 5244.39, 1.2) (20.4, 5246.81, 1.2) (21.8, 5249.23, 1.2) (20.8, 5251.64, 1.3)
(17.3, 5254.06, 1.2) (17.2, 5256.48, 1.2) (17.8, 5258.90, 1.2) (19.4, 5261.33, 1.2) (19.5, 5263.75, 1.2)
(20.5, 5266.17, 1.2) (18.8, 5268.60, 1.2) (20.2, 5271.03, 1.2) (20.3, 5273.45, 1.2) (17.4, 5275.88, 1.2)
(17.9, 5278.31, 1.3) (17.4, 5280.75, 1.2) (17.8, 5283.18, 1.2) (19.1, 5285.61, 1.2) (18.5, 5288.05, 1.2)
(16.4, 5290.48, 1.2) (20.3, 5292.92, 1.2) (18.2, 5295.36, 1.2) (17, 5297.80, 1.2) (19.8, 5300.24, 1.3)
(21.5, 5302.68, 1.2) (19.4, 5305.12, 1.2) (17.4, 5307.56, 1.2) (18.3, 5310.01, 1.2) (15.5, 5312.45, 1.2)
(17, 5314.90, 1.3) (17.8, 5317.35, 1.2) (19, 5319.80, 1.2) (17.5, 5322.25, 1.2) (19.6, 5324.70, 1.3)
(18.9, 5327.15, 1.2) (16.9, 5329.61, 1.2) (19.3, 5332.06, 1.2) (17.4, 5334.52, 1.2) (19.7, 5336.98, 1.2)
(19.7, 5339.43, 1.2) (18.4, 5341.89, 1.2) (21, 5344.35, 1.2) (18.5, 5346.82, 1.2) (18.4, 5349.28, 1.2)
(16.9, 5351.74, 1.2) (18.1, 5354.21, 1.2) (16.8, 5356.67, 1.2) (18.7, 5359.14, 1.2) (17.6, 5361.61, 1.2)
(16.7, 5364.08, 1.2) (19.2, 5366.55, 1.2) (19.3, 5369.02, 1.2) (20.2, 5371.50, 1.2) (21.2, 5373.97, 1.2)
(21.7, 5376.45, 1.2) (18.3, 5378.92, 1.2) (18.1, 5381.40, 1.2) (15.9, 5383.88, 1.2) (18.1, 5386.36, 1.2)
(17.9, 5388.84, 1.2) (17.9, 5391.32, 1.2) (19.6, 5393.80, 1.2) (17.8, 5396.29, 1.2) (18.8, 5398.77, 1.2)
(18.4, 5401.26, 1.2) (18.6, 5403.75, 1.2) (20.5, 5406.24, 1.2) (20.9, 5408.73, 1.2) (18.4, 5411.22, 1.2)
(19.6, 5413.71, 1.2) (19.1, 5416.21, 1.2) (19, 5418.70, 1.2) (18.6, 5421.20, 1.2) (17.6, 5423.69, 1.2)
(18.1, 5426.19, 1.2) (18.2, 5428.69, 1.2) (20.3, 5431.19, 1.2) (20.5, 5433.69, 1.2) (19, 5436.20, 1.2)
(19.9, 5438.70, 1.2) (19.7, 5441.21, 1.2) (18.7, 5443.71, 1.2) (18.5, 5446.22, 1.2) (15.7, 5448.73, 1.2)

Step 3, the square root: 8.7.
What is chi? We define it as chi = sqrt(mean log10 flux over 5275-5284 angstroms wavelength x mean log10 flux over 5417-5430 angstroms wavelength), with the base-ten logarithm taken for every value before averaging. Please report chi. 1.25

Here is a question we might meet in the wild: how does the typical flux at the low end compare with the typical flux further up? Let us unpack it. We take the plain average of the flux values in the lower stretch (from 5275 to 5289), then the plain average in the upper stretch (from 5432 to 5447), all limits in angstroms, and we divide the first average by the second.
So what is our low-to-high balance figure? 0.93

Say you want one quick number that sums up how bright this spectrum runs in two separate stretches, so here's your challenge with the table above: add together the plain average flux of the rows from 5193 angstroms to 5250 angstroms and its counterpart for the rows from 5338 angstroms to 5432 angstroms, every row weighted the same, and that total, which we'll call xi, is 37.0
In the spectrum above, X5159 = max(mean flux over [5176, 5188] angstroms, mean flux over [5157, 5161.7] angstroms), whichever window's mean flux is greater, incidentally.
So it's 18.4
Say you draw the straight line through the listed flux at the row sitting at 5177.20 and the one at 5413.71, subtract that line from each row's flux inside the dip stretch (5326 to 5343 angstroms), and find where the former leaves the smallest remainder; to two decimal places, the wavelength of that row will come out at 5329.61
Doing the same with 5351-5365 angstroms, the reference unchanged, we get 5364.08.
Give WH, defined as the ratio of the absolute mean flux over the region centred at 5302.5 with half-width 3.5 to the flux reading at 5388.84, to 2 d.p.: 1.13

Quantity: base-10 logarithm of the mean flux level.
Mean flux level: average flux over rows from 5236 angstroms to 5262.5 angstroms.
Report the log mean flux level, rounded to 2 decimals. 1.27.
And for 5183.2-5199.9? 1.26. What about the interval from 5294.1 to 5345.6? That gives 1.27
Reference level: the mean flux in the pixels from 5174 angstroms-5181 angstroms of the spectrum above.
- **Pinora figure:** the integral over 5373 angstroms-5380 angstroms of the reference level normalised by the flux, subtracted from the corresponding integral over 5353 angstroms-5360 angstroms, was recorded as 0.8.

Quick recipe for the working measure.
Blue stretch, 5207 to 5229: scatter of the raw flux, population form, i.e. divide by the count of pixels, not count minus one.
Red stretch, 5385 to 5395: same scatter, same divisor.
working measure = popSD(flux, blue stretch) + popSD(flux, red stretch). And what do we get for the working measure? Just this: 1.49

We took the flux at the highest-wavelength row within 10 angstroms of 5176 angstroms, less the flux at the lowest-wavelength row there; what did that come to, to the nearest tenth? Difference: -0.1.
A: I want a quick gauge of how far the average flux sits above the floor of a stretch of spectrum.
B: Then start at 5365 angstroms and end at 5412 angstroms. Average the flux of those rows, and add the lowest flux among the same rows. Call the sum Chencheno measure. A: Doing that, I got 34.9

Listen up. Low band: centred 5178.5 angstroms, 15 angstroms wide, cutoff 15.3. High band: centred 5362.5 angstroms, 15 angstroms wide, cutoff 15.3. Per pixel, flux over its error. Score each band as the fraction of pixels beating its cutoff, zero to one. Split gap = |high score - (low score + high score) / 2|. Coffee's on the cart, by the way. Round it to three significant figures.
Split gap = 0.250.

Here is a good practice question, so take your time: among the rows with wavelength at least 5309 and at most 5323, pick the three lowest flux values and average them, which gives 16.7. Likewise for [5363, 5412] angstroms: 16.8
